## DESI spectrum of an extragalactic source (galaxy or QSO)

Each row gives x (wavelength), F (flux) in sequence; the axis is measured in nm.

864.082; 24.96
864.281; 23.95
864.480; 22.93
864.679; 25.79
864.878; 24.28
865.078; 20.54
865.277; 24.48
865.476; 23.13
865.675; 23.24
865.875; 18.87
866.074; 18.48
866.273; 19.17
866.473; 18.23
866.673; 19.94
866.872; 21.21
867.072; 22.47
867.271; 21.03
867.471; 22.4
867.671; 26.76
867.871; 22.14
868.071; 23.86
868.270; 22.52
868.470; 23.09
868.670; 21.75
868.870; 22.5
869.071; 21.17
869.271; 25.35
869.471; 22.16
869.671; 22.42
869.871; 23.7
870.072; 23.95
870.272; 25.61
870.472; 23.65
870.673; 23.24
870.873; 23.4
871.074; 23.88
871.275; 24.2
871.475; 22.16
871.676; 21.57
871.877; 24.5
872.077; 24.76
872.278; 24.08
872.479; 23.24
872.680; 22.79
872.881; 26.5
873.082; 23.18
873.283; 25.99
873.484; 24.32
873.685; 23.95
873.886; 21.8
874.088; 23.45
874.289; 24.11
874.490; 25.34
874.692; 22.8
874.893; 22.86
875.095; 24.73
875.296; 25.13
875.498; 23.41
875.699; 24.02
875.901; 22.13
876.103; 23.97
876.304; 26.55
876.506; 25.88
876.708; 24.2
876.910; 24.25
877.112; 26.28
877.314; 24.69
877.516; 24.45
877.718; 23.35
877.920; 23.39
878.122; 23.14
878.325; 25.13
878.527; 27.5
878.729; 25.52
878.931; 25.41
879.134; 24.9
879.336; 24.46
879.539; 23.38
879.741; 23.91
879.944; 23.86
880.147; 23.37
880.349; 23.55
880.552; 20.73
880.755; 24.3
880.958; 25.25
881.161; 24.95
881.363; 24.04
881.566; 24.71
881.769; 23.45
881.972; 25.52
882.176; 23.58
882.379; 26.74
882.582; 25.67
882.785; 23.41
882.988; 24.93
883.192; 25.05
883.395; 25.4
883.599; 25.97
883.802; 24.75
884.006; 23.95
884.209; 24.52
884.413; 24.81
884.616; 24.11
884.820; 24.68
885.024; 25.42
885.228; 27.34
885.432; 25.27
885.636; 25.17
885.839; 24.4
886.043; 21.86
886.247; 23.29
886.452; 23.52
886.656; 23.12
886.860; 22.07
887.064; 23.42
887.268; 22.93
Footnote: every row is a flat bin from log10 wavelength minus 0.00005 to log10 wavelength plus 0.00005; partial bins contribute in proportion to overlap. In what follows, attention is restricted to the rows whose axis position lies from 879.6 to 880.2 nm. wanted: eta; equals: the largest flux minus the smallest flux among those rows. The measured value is 0.5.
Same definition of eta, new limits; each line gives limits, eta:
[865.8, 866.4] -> 0.7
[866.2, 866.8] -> 1.7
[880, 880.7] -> 2.8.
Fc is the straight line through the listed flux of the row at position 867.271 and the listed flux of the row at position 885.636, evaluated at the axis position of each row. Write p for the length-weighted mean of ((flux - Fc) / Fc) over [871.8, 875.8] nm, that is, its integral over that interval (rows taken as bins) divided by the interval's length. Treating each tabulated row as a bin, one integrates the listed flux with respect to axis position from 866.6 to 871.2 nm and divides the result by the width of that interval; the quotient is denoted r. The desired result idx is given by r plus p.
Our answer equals 23.1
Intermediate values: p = 0.069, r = 23.0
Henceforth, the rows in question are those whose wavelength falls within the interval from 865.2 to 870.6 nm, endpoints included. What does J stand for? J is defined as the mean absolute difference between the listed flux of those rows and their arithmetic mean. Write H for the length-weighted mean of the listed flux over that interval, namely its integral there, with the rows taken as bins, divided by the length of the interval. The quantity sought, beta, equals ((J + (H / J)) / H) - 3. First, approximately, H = 22.3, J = 1.60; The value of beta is -2.30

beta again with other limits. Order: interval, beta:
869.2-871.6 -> -1.73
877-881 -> -1.99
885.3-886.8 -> -1.94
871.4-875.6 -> -2.01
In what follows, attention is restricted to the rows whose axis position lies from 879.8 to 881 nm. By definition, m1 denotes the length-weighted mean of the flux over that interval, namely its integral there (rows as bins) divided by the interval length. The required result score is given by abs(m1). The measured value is 23.42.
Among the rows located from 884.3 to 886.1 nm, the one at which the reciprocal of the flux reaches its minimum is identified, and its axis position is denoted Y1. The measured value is 885.228 nm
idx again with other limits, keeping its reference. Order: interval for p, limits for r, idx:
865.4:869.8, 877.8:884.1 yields 24.5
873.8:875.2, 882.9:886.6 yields 24.7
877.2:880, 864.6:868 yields 21.9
